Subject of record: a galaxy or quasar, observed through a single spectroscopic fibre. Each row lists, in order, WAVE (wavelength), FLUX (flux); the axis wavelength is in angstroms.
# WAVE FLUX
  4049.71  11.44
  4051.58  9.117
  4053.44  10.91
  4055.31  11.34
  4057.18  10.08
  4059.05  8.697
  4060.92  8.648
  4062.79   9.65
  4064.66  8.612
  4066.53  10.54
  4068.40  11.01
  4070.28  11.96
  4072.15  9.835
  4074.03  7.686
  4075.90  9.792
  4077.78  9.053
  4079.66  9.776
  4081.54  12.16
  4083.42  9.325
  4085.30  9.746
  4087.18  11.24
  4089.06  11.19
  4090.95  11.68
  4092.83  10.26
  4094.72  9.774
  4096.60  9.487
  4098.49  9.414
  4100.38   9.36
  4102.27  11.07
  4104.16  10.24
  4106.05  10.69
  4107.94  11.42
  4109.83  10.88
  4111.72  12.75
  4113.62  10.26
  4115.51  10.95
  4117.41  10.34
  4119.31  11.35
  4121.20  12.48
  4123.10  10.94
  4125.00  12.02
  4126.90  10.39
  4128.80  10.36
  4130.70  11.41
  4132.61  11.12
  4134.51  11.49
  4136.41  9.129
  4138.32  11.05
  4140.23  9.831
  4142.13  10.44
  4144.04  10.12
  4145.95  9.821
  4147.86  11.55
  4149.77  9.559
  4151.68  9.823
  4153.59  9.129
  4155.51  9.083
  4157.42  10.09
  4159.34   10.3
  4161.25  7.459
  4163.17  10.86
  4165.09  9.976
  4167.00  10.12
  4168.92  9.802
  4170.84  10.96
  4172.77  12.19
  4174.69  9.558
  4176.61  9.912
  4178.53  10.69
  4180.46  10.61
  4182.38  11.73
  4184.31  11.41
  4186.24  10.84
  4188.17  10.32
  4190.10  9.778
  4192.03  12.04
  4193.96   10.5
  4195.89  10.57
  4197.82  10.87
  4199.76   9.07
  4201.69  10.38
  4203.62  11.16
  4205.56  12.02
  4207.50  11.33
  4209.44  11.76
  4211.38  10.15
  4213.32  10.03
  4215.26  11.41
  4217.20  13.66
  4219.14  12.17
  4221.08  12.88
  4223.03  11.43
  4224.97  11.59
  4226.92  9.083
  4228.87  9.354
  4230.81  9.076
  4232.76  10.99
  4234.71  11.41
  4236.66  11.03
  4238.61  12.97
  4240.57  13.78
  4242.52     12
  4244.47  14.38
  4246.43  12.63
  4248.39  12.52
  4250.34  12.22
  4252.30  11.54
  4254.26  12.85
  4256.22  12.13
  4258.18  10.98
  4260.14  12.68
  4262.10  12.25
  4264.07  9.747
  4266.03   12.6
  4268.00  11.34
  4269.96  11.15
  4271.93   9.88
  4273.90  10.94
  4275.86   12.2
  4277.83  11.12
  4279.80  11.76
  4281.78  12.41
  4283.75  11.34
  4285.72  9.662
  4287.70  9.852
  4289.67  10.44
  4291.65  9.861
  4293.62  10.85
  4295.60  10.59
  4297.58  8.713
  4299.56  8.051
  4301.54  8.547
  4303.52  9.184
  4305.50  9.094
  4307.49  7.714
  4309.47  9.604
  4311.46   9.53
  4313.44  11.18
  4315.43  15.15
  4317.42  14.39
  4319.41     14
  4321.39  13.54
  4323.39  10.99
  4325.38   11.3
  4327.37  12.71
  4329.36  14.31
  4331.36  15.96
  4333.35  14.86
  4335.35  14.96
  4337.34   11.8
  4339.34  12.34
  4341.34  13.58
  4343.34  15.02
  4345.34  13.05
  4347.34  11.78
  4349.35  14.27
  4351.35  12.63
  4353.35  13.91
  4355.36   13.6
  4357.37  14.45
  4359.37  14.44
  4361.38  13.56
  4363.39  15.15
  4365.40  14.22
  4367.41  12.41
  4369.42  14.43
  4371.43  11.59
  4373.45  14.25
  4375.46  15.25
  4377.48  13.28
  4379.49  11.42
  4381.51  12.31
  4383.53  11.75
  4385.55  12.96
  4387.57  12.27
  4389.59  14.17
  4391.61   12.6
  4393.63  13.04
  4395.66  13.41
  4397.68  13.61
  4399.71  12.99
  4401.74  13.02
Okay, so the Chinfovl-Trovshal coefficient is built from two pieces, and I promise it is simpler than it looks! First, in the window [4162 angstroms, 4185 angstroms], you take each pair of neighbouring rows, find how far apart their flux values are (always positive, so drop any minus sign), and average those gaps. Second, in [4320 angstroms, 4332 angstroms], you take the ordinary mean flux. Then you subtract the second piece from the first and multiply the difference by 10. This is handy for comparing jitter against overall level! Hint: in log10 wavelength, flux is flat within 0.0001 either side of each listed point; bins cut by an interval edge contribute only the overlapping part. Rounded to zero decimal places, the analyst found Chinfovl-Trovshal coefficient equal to -123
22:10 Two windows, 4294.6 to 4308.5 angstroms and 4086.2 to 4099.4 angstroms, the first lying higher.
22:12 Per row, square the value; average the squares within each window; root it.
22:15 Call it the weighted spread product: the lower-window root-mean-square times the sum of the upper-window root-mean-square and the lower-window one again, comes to 203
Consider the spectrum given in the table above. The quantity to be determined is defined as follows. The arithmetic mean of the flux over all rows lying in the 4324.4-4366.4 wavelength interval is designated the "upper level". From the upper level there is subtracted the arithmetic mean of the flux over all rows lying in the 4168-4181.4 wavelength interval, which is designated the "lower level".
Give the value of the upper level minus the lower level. 3.2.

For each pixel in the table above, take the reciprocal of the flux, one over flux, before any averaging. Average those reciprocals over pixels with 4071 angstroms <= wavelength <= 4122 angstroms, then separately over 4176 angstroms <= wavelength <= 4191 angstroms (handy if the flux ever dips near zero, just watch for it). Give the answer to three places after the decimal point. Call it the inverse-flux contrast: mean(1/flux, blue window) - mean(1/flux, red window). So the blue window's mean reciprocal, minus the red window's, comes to 0.003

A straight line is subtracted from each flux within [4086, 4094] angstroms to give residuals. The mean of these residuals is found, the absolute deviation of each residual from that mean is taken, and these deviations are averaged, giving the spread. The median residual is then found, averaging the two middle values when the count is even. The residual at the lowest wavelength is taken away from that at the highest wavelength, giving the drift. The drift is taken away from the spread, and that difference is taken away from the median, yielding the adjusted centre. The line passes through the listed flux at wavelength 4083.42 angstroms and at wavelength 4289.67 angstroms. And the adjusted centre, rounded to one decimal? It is 0.4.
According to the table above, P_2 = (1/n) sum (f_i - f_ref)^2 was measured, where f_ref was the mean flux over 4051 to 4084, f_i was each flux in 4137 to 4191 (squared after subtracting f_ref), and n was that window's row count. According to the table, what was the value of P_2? 1.0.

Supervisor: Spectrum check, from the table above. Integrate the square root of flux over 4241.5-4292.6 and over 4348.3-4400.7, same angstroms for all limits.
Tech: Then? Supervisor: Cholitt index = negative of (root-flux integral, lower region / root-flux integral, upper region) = -0.91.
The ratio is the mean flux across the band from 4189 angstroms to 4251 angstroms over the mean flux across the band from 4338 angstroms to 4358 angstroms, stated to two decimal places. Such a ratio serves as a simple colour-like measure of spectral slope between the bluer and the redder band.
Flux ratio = 0.85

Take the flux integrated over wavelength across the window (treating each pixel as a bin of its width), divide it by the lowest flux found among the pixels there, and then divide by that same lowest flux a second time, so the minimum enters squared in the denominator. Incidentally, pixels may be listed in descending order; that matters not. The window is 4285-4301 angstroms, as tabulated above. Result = 2.4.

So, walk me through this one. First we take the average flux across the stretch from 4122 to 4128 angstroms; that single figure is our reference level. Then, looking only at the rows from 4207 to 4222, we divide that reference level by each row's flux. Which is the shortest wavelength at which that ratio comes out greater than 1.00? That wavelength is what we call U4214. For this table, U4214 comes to 4211.38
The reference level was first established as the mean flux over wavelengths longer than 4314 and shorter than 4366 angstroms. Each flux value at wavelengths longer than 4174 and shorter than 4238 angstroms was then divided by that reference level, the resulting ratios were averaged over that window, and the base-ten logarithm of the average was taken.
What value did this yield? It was -0.10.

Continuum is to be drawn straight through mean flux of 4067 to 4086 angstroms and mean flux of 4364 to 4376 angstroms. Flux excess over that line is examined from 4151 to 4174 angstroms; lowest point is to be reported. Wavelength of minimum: 4161.25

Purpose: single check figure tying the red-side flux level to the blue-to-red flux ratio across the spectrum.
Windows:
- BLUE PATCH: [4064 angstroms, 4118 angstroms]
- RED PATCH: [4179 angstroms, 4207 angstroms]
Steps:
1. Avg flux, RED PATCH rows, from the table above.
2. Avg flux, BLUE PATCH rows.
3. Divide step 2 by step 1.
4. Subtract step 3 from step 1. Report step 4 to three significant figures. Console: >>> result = 9.85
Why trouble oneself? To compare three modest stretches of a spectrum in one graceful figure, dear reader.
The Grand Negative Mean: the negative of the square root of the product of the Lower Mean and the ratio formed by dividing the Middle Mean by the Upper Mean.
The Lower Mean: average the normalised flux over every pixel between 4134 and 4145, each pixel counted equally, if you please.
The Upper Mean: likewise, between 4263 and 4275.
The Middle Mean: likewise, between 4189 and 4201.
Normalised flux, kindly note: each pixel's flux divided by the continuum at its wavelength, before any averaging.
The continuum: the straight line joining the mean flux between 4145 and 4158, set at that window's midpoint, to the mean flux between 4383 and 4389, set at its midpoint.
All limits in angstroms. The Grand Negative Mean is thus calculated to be -1.05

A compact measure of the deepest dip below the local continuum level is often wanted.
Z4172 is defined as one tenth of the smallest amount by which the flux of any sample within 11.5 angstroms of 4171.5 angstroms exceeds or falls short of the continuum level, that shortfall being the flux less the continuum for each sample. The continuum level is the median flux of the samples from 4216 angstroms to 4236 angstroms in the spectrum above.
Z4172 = -0.40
